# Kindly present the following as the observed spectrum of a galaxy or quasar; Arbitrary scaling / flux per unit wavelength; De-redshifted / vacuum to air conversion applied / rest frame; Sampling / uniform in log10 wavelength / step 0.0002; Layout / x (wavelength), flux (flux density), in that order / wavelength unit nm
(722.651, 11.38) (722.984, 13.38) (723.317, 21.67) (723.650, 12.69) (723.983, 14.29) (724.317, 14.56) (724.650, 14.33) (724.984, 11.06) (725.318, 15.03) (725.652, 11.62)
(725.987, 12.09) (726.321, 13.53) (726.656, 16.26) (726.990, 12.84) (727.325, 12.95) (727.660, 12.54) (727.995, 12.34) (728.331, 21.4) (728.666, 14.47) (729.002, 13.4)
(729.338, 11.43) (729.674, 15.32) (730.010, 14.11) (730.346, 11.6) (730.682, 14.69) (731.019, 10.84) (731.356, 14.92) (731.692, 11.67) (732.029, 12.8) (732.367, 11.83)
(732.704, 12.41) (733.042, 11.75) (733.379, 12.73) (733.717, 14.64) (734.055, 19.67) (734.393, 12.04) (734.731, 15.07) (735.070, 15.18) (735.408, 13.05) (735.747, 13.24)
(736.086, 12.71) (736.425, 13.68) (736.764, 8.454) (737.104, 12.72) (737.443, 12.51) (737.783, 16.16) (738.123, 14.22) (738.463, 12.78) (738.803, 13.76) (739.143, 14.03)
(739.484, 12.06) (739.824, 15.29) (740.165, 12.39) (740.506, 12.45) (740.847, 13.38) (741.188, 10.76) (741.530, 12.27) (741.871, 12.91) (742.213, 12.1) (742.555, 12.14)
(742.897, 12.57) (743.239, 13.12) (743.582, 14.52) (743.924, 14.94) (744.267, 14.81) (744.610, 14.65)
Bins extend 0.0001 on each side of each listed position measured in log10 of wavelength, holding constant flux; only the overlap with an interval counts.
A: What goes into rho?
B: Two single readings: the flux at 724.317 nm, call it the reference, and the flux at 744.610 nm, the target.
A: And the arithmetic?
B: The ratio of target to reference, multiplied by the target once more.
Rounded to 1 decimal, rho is 14.7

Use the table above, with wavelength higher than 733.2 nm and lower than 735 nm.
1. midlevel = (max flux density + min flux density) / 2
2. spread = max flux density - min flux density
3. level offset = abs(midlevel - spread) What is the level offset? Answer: 8.2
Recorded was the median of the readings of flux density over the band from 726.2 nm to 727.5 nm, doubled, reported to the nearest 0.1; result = 26.5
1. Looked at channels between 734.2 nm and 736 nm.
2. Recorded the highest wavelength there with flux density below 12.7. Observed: 734.393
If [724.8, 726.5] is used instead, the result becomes 725.987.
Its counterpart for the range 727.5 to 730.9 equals 730.346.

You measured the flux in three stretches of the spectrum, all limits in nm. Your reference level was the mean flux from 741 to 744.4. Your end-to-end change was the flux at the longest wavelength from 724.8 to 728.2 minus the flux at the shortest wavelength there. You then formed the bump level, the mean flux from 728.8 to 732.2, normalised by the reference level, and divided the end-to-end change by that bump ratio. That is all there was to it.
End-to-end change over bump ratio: 1.3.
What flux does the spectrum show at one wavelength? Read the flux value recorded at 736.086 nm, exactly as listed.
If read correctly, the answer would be 12.71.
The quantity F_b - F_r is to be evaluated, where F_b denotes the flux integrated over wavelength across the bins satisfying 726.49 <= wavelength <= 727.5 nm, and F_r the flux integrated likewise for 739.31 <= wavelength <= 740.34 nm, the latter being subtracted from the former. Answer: 0.5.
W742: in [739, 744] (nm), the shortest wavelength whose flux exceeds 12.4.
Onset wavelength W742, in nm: 739.143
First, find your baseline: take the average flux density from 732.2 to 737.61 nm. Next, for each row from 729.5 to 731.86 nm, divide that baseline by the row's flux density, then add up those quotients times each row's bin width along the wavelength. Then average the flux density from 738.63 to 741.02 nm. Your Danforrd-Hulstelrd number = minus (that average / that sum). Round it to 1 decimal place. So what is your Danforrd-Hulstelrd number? -5.6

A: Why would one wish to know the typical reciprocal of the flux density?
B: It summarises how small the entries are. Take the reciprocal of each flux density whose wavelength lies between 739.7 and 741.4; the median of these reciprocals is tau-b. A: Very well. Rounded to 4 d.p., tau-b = 0.0803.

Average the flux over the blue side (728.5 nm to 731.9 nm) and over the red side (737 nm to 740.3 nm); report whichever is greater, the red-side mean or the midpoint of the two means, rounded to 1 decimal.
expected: 13.6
